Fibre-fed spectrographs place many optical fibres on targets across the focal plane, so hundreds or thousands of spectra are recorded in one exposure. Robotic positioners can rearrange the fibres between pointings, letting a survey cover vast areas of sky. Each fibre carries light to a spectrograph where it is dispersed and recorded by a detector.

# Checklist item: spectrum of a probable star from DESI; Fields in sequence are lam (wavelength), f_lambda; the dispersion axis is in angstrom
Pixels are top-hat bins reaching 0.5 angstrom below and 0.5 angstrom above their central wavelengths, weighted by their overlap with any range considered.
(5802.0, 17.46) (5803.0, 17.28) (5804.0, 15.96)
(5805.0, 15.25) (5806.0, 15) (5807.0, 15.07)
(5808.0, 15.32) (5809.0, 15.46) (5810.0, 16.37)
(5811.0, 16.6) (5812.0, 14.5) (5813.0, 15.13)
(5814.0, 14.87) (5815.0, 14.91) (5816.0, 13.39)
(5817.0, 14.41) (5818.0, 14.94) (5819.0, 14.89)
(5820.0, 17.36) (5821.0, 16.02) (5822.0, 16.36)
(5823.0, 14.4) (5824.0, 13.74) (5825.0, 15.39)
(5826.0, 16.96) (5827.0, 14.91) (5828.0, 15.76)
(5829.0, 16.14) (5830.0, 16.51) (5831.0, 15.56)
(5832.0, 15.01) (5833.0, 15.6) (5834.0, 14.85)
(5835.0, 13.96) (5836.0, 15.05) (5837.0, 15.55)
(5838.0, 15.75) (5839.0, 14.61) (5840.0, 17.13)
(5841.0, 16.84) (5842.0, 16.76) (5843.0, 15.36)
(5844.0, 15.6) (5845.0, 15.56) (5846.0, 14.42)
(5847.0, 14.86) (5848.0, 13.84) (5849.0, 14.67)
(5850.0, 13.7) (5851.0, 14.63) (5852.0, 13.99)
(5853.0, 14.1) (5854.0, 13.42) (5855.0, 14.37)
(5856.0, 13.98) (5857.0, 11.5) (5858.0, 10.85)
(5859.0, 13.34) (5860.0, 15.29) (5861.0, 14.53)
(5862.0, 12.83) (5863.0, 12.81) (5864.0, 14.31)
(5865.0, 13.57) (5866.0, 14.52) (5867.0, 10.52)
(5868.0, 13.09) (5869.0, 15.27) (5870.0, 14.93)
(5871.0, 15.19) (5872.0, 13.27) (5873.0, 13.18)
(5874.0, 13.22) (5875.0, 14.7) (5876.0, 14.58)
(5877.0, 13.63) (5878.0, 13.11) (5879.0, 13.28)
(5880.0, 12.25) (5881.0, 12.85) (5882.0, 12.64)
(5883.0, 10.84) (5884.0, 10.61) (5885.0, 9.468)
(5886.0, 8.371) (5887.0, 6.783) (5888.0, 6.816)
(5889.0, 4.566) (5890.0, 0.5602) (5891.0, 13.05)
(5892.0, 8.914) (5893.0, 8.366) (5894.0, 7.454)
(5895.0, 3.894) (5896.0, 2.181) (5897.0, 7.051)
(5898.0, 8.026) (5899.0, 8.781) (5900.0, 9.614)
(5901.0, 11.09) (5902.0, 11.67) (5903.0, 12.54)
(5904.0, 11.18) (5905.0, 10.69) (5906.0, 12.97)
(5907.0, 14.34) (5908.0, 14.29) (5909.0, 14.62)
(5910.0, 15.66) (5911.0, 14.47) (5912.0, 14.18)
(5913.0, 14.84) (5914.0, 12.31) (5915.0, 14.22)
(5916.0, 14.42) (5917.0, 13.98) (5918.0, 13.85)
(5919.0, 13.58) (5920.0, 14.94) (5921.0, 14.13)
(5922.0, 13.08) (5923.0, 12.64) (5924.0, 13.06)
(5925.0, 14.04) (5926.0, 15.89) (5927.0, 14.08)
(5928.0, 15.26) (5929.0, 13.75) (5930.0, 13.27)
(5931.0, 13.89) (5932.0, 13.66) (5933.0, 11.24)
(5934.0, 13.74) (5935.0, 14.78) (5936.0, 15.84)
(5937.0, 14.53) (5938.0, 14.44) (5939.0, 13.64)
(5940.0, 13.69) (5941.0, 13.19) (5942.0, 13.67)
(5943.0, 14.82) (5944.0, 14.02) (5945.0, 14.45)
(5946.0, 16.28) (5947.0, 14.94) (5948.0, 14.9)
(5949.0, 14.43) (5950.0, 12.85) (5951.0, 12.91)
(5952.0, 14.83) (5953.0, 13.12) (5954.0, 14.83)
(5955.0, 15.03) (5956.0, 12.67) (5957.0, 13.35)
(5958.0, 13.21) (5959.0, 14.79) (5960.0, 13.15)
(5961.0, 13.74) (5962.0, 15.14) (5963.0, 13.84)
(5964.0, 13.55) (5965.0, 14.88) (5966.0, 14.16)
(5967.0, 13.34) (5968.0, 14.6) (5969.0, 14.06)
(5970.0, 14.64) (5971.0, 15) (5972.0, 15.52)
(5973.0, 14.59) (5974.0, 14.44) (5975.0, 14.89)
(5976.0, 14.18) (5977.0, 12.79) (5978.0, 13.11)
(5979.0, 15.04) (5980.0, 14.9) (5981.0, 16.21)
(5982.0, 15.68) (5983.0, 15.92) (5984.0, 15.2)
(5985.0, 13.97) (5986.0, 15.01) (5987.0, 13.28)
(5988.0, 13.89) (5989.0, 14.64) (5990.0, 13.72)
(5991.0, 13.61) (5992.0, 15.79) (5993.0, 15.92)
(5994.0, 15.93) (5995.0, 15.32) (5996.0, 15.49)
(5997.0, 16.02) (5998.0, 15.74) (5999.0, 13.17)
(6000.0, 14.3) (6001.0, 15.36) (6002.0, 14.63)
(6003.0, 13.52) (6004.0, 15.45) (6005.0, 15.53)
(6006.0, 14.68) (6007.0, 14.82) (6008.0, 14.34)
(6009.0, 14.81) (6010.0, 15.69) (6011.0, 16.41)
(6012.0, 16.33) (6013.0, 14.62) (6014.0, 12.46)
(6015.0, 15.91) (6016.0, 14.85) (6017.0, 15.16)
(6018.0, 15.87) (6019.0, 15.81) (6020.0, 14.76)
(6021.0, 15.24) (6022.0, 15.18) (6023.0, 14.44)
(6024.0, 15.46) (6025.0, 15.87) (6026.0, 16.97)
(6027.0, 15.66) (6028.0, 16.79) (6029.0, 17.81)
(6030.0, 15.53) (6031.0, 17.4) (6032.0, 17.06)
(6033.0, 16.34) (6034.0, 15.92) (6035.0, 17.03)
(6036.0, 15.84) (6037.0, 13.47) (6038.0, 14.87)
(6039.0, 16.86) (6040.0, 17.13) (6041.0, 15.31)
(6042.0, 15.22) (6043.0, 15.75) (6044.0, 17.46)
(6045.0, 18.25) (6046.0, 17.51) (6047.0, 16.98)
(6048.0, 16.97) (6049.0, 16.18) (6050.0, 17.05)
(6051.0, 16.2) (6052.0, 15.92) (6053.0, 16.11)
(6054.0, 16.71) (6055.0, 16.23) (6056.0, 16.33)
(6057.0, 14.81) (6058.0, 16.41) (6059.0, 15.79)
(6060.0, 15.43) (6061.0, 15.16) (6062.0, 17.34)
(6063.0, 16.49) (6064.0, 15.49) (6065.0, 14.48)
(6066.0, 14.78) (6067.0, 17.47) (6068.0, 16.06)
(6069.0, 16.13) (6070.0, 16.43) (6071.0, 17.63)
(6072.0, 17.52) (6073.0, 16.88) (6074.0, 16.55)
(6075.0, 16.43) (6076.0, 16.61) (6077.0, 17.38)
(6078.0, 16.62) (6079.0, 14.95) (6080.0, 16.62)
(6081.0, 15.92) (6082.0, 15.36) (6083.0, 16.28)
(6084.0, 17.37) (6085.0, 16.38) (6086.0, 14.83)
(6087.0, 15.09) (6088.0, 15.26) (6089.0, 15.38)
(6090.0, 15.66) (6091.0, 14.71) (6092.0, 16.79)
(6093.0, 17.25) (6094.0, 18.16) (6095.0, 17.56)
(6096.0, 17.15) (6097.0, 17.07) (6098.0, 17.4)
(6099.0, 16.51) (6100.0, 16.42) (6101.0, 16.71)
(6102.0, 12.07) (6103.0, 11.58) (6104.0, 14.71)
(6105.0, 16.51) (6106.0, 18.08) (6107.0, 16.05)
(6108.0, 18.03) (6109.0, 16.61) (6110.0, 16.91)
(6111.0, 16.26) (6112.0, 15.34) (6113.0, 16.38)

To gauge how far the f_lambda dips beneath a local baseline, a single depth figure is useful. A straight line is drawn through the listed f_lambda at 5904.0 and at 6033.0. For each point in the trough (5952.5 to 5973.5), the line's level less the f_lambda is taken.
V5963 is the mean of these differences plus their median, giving -1.1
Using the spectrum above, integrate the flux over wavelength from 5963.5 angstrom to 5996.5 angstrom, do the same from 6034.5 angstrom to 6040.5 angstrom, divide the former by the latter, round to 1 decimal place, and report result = 5.1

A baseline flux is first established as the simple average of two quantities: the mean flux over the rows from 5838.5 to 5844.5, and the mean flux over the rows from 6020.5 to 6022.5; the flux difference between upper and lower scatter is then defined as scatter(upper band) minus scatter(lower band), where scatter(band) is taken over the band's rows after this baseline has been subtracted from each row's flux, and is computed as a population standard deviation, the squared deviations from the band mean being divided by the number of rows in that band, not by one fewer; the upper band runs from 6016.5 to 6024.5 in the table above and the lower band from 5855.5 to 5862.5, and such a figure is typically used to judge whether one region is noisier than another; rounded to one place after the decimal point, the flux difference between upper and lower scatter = -1.0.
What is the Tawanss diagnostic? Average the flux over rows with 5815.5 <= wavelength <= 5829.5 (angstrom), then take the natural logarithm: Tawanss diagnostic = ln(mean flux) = 2.73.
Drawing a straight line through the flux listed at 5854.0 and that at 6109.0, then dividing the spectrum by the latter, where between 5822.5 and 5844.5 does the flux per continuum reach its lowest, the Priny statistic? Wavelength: 5824.0 angstrom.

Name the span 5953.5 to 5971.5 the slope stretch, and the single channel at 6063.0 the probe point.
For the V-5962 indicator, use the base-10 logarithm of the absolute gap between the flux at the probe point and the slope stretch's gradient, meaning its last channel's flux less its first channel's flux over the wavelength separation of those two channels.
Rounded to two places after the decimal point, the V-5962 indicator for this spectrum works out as 1.22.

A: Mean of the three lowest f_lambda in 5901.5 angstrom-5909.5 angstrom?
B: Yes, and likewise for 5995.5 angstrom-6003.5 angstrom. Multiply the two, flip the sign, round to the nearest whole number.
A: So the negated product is -153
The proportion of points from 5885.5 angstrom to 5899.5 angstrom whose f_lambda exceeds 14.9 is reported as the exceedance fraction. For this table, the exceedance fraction 0.0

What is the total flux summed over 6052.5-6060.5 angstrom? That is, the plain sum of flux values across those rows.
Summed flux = 128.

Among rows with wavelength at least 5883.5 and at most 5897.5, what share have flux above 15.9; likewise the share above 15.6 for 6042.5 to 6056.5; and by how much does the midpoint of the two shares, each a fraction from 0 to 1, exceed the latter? -0.50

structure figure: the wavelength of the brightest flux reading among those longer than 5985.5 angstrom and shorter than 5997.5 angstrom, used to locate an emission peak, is 5997.0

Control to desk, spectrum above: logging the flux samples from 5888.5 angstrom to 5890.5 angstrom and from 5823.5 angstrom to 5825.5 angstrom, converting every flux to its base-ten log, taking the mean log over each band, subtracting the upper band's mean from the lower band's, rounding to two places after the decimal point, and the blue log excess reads 0.96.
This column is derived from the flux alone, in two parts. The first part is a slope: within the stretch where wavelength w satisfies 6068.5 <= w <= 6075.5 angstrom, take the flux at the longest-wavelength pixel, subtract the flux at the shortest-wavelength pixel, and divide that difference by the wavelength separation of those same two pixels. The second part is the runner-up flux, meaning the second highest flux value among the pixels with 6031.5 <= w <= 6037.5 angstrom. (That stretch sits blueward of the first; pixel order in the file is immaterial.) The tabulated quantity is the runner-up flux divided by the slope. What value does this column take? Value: 341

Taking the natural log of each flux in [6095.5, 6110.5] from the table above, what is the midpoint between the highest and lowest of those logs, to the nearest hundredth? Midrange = 2.67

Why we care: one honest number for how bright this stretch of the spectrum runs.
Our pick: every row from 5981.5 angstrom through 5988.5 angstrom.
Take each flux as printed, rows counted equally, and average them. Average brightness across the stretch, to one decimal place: 14.7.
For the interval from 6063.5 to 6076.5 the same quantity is 16.3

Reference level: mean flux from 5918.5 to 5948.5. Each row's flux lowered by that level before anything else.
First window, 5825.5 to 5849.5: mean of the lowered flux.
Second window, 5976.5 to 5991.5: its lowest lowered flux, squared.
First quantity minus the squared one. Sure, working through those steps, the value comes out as 0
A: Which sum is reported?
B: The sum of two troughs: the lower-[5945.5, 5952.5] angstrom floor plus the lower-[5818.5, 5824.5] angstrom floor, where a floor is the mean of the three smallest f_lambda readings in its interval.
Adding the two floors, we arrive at 27.7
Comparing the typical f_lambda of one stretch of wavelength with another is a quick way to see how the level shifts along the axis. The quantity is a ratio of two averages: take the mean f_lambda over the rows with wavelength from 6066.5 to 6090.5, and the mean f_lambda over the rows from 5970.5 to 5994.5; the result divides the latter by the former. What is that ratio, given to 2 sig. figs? 0.90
